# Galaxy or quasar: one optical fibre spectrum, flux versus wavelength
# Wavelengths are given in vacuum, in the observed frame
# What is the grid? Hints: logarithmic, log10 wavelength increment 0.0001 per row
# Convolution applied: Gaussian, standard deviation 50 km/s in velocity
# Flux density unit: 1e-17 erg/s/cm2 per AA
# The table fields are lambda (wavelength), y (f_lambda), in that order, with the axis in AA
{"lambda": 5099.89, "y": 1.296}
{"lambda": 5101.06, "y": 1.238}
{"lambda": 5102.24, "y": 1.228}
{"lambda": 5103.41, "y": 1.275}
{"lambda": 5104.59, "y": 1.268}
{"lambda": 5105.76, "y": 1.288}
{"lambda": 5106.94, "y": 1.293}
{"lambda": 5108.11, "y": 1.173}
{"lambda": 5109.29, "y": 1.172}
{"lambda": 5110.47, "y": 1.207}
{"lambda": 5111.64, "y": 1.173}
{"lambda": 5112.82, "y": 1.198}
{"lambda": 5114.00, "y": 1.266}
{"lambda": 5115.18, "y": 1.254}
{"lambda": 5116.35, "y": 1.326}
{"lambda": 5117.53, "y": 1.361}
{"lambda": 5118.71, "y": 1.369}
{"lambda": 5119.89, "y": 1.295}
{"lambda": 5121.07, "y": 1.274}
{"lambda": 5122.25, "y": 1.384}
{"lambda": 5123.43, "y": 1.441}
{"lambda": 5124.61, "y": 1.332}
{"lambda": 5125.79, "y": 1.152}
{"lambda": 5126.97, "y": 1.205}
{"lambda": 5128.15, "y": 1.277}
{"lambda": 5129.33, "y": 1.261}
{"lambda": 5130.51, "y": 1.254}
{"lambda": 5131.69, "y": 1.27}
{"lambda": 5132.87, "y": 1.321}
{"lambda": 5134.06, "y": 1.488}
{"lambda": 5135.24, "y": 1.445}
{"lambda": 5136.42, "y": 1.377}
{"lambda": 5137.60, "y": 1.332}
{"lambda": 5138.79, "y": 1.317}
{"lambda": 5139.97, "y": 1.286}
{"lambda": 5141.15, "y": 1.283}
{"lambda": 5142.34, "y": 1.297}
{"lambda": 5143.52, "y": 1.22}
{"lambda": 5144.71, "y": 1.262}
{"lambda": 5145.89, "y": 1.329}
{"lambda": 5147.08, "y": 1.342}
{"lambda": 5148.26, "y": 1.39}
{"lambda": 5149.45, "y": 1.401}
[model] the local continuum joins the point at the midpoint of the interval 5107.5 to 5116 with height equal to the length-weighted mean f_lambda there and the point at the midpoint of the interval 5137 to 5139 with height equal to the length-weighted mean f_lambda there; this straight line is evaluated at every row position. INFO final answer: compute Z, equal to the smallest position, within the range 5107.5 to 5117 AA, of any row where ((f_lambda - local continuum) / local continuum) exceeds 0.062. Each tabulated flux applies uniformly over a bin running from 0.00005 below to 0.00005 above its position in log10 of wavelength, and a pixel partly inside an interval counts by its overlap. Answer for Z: 5116.35 AA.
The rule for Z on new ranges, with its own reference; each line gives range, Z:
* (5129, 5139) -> 5134.06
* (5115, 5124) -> 5116.35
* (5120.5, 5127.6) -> 5122.25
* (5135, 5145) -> 5135.24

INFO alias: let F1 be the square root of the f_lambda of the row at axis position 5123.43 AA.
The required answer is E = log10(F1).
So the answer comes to 0.079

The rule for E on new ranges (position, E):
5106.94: 0.056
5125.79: 0.031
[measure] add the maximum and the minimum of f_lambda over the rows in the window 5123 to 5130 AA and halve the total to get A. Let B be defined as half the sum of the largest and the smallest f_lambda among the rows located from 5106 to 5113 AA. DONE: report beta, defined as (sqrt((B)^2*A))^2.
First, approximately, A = 1.30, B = 1.23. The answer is 1.97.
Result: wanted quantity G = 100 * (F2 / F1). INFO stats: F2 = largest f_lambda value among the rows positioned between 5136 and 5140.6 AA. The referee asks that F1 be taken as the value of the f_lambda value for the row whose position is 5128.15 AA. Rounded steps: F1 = 1.277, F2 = 1.377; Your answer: 108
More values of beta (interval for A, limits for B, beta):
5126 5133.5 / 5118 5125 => 2.33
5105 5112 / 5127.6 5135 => 2.32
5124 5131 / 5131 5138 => 2.36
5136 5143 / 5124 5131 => 2.05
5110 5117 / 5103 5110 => 1.90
